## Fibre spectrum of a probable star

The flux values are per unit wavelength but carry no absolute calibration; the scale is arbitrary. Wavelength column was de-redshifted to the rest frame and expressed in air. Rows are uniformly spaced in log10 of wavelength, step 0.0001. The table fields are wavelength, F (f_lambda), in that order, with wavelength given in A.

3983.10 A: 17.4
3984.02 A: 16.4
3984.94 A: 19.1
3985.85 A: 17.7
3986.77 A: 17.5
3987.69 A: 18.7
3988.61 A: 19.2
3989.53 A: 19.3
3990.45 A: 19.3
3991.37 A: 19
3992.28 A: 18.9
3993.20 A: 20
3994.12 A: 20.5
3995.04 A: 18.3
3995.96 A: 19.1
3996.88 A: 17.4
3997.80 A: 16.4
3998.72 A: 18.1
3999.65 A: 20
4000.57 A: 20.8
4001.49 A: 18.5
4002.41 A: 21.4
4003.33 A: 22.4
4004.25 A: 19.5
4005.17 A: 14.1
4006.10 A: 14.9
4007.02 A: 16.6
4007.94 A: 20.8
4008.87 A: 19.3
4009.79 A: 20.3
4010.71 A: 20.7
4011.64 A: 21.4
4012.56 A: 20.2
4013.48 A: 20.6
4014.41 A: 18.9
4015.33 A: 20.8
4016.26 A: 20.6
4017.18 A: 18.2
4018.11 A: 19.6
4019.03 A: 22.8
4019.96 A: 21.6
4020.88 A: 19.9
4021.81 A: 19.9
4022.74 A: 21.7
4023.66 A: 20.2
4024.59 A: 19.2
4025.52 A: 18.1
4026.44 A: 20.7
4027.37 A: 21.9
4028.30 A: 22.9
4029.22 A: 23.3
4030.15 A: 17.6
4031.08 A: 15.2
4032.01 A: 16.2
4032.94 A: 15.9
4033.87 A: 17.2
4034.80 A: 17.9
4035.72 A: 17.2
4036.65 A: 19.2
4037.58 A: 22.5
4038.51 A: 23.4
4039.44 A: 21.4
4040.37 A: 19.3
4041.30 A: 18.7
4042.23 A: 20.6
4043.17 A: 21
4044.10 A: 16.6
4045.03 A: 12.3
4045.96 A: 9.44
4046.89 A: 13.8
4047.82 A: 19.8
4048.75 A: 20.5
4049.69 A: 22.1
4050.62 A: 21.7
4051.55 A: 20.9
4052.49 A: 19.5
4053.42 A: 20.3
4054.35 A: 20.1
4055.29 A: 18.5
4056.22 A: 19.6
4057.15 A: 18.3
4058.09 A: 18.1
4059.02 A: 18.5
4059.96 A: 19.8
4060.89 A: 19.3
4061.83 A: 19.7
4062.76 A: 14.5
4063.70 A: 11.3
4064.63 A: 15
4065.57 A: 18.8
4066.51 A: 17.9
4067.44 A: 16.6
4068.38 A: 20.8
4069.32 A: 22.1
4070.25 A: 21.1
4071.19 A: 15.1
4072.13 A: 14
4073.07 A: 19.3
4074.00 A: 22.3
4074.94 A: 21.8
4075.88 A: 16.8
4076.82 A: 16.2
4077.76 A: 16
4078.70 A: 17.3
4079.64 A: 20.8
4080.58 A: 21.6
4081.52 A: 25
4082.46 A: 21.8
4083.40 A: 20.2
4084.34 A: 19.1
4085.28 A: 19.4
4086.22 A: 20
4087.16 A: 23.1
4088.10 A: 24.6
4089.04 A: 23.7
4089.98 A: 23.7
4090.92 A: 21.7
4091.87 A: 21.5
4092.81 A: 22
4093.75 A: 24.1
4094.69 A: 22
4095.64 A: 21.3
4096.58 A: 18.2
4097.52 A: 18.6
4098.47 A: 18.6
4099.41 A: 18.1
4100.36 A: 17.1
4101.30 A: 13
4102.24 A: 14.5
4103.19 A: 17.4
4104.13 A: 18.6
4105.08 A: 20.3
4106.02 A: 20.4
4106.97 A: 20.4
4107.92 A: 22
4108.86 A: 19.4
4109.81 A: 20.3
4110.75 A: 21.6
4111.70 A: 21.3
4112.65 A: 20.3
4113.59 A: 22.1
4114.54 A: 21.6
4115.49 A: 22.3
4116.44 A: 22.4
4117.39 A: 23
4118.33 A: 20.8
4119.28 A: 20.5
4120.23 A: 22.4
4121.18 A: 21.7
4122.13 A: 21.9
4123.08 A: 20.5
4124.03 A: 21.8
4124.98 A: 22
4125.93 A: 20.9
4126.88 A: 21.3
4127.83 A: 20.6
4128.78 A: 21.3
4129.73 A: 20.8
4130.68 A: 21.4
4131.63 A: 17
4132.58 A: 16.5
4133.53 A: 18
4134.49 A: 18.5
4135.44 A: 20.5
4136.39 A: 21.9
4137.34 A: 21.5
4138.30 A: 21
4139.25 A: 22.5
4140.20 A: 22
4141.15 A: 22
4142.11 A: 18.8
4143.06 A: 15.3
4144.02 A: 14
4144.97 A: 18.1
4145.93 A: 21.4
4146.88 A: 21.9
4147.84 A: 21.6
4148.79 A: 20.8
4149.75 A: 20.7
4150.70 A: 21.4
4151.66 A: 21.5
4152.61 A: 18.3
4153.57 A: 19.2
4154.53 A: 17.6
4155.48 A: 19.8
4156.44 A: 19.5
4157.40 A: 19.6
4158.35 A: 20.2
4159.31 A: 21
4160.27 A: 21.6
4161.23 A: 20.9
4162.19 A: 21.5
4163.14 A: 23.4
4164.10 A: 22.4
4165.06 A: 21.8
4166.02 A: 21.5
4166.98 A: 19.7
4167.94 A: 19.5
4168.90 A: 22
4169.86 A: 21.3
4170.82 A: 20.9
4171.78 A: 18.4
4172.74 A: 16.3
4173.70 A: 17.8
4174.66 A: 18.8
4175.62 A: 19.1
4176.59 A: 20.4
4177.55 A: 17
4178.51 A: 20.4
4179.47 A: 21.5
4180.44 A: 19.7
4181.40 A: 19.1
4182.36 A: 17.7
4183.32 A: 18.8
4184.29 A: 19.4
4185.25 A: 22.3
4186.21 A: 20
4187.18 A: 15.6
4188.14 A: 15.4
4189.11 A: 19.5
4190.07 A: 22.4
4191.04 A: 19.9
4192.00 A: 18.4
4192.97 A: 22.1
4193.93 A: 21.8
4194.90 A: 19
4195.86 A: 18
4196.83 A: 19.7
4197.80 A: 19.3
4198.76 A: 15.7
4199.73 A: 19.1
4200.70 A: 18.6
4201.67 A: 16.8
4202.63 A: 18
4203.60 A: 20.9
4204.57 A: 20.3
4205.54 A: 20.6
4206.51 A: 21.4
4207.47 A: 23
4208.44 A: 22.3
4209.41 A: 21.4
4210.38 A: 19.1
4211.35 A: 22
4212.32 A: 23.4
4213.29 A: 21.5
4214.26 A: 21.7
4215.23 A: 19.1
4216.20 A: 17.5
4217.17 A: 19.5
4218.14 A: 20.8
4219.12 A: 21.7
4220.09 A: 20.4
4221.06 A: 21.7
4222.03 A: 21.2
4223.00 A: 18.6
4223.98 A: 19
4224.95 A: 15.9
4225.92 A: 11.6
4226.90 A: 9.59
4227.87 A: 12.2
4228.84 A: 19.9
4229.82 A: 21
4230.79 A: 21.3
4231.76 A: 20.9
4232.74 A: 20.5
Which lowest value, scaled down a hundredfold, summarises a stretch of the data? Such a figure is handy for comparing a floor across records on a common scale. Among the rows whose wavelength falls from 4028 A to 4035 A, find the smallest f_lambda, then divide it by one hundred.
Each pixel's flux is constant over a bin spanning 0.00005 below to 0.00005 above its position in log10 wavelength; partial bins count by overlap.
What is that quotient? 0.152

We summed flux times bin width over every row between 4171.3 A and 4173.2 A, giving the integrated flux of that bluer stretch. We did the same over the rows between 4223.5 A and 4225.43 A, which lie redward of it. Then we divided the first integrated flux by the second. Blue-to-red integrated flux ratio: 0.98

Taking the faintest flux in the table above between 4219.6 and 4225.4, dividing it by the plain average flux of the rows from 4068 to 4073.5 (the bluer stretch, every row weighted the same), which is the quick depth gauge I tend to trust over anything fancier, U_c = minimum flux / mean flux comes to 0.85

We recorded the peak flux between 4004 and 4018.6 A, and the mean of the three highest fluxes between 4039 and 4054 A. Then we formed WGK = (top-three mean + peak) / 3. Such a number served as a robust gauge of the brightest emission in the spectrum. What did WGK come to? 14.4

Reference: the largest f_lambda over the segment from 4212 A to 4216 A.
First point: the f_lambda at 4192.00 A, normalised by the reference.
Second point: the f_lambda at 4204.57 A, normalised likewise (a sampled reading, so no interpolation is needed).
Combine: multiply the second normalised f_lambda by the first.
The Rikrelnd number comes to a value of 0.682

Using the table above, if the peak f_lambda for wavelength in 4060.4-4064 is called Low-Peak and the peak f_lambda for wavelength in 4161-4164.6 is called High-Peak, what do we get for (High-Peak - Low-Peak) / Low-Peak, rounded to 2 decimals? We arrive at 0.19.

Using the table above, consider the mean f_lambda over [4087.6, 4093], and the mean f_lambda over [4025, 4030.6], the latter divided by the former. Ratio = 0.91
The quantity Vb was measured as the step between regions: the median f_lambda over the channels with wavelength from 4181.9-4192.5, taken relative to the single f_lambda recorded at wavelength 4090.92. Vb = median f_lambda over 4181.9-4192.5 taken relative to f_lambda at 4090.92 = -2.3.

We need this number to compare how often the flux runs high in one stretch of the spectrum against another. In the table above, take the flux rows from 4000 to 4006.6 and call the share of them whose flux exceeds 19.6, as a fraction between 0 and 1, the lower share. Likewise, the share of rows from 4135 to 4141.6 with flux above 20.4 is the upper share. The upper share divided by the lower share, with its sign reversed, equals -2.3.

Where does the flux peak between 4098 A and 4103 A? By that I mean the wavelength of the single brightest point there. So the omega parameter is 4098.47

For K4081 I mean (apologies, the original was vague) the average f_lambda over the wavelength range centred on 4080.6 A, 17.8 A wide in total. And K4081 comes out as 20.2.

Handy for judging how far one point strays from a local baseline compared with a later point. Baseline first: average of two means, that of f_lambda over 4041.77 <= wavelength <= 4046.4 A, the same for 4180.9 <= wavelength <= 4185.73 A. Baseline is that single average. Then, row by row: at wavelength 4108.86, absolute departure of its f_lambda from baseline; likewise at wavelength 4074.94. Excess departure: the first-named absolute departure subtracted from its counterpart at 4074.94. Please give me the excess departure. 2.4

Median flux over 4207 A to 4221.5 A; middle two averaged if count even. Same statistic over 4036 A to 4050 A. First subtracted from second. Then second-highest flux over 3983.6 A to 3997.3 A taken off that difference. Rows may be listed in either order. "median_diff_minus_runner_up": -21.7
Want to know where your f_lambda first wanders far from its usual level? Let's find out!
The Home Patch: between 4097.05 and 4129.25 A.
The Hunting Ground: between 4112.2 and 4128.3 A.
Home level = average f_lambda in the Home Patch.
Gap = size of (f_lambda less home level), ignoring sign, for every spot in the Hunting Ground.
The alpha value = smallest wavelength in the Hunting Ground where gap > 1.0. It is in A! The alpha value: 4113.59 A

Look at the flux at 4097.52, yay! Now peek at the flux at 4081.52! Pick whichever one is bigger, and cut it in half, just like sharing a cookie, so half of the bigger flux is 12.5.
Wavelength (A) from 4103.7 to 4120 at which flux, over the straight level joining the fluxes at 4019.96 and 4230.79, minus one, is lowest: 4104.13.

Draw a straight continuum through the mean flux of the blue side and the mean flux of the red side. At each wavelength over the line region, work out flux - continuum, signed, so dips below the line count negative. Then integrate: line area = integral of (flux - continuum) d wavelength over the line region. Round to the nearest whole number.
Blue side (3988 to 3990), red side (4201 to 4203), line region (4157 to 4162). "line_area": 14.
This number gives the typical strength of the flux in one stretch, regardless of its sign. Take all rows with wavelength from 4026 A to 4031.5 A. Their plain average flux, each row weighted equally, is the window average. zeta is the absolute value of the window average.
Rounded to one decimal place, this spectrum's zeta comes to 20.3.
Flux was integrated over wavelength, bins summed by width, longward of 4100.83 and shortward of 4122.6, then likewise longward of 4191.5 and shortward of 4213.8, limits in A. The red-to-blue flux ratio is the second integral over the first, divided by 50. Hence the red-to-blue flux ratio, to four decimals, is 0.0202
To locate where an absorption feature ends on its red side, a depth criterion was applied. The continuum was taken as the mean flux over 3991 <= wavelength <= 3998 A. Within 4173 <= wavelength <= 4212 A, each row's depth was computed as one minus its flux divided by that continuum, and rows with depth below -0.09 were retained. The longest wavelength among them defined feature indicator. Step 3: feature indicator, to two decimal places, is 4211.35 A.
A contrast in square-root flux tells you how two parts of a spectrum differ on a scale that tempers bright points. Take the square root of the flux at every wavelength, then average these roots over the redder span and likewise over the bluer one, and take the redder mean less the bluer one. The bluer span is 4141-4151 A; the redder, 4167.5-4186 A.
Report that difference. 0.0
